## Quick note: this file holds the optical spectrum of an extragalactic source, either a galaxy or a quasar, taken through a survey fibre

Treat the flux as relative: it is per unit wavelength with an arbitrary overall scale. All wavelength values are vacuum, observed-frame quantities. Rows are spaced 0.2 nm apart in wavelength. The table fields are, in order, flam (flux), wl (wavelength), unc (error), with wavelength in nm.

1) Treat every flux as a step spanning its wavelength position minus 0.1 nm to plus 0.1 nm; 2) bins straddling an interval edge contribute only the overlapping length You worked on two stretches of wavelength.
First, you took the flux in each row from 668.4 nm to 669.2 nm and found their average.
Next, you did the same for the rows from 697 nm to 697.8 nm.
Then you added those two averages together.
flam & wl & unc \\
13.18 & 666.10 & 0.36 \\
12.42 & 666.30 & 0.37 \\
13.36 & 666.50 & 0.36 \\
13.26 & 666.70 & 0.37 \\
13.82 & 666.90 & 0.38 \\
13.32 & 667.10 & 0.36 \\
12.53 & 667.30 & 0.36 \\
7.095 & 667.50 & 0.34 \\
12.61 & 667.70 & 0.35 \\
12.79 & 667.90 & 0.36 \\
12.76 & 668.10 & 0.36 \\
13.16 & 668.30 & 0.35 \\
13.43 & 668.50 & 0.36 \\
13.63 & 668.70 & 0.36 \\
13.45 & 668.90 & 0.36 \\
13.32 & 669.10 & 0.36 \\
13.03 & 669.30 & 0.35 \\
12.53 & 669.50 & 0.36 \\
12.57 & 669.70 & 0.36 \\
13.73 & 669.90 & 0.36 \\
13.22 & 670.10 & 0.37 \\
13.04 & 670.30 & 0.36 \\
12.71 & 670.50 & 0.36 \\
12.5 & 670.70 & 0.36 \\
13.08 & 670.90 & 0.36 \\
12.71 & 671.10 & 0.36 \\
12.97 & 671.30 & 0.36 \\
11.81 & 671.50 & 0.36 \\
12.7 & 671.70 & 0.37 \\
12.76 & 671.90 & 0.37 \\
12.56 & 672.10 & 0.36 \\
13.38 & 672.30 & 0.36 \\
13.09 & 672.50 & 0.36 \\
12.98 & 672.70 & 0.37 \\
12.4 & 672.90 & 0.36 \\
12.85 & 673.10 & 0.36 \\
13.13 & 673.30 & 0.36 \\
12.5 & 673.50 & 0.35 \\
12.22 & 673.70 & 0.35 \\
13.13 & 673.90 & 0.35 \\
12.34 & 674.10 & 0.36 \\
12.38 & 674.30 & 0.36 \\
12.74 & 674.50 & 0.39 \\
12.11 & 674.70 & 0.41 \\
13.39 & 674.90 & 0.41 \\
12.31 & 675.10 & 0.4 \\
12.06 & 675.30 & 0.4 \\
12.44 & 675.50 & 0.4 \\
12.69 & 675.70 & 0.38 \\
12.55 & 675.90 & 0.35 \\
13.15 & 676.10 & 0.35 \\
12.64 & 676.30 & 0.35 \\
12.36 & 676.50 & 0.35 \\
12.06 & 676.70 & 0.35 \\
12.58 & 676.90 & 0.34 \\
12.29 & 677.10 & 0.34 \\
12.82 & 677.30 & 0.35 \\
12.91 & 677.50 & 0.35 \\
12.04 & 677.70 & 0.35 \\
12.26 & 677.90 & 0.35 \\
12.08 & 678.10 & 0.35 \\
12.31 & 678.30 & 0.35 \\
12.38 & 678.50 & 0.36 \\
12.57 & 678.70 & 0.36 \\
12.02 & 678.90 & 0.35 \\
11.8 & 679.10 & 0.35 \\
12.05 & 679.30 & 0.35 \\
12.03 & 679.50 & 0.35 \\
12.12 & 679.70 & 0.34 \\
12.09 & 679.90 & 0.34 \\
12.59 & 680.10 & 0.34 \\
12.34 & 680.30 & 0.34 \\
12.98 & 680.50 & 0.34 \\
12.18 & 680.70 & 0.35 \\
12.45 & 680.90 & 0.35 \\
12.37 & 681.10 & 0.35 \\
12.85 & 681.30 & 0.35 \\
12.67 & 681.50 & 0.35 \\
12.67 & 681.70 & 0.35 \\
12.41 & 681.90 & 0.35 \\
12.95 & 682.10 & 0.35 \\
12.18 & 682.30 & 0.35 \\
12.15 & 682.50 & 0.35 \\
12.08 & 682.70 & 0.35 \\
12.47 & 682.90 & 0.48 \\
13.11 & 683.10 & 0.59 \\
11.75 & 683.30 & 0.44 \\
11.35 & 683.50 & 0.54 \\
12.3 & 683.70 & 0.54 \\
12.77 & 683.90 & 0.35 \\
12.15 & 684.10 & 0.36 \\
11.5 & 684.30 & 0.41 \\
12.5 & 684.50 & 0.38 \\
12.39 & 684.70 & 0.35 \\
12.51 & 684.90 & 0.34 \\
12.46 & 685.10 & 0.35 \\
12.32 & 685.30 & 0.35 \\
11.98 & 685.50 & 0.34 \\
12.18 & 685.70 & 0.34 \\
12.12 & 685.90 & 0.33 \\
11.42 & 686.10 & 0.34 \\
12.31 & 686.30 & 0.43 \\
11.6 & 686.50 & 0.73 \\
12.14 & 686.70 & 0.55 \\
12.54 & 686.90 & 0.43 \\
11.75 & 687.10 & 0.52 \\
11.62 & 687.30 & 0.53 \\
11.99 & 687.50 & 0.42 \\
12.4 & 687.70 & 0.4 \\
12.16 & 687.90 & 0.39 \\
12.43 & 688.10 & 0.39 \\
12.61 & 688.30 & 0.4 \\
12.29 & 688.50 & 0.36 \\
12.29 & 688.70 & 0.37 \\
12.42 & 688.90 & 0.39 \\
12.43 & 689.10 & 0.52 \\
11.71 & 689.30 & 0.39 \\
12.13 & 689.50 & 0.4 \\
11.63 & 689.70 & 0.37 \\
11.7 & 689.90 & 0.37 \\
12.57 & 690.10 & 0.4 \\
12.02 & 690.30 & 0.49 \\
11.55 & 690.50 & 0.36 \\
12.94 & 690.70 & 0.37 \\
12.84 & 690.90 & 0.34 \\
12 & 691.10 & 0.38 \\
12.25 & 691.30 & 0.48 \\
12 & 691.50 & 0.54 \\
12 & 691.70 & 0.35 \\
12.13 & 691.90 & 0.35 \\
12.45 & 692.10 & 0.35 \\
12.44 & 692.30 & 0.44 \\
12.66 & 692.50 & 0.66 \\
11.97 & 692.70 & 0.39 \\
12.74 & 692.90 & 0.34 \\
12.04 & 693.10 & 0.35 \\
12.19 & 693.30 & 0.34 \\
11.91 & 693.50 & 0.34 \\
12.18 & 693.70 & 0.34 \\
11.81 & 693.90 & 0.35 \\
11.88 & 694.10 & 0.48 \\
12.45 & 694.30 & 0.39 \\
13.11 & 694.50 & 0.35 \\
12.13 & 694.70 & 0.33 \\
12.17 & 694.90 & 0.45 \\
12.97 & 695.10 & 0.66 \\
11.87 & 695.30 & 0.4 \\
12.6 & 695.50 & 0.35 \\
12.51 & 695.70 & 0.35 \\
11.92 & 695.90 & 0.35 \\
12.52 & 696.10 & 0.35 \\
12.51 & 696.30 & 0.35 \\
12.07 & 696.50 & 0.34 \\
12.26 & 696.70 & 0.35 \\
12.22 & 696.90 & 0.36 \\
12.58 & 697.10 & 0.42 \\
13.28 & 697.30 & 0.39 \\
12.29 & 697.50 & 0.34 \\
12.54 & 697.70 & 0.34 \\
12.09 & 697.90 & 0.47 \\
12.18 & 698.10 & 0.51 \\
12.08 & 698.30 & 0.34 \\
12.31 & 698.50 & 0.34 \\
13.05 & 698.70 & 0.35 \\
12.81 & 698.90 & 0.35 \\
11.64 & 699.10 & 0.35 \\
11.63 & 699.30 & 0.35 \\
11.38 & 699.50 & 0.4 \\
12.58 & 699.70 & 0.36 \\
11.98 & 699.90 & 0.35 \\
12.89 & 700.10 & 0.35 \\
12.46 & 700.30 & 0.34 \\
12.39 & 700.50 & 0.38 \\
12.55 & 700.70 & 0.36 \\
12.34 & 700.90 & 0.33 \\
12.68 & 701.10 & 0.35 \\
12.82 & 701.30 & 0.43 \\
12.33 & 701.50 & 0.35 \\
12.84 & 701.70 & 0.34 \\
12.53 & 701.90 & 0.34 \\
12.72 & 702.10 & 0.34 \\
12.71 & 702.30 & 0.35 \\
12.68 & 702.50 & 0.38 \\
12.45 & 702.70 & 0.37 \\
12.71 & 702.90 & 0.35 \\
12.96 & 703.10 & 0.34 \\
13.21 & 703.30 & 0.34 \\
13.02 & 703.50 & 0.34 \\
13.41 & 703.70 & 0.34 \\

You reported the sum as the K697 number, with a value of 26.13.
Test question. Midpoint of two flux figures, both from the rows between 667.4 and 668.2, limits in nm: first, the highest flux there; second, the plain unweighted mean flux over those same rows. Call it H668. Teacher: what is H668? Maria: 12.1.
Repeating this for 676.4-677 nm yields 12.5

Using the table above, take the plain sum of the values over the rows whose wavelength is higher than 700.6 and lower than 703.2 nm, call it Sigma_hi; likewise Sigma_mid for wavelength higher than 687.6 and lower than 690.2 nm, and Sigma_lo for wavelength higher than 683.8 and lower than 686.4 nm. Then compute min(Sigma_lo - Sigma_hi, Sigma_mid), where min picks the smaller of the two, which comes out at -6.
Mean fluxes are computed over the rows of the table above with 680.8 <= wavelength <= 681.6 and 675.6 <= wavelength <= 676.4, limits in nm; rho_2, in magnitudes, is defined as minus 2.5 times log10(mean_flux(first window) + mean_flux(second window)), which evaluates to -3.51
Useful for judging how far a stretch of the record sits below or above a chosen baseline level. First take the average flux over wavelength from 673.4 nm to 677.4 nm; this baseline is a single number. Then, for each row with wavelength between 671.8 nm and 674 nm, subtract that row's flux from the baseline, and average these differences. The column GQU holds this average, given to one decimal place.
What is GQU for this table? -0.3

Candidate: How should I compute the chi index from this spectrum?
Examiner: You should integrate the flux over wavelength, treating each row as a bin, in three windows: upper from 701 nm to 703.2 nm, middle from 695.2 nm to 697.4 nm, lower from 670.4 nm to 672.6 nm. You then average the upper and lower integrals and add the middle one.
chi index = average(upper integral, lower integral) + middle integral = 55.2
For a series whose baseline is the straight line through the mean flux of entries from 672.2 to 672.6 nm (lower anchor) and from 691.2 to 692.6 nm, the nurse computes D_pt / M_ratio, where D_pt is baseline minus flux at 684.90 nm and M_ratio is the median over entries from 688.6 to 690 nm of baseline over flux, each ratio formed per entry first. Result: 0.11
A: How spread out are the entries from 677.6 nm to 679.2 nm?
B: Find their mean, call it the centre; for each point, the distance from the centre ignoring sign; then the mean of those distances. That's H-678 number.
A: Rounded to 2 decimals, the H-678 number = 0.20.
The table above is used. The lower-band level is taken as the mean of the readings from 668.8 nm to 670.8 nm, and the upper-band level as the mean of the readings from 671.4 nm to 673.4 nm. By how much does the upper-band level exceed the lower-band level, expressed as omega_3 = -0.24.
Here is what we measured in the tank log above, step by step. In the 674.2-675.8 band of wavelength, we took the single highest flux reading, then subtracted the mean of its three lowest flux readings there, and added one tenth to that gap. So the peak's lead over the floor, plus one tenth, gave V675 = 1.3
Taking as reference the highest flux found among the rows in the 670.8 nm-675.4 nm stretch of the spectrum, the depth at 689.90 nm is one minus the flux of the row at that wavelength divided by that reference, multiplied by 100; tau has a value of 13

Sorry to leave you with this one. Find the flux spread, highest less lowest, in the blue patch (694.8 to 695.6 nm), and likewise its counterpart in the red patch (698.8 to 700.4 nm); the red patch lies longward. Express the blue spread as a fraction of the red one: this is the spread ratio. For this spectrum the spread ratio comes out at 0.73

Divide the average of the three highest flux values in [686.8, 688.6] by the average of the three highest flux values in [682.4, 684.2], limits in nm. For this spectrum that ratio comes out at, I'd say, 0.98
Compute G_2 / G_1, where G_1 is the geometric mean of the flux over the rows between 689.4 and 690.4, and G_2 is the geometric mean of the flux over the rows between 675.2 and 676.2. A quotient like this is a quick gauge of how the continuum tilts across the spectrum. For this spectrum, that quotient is 1.05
